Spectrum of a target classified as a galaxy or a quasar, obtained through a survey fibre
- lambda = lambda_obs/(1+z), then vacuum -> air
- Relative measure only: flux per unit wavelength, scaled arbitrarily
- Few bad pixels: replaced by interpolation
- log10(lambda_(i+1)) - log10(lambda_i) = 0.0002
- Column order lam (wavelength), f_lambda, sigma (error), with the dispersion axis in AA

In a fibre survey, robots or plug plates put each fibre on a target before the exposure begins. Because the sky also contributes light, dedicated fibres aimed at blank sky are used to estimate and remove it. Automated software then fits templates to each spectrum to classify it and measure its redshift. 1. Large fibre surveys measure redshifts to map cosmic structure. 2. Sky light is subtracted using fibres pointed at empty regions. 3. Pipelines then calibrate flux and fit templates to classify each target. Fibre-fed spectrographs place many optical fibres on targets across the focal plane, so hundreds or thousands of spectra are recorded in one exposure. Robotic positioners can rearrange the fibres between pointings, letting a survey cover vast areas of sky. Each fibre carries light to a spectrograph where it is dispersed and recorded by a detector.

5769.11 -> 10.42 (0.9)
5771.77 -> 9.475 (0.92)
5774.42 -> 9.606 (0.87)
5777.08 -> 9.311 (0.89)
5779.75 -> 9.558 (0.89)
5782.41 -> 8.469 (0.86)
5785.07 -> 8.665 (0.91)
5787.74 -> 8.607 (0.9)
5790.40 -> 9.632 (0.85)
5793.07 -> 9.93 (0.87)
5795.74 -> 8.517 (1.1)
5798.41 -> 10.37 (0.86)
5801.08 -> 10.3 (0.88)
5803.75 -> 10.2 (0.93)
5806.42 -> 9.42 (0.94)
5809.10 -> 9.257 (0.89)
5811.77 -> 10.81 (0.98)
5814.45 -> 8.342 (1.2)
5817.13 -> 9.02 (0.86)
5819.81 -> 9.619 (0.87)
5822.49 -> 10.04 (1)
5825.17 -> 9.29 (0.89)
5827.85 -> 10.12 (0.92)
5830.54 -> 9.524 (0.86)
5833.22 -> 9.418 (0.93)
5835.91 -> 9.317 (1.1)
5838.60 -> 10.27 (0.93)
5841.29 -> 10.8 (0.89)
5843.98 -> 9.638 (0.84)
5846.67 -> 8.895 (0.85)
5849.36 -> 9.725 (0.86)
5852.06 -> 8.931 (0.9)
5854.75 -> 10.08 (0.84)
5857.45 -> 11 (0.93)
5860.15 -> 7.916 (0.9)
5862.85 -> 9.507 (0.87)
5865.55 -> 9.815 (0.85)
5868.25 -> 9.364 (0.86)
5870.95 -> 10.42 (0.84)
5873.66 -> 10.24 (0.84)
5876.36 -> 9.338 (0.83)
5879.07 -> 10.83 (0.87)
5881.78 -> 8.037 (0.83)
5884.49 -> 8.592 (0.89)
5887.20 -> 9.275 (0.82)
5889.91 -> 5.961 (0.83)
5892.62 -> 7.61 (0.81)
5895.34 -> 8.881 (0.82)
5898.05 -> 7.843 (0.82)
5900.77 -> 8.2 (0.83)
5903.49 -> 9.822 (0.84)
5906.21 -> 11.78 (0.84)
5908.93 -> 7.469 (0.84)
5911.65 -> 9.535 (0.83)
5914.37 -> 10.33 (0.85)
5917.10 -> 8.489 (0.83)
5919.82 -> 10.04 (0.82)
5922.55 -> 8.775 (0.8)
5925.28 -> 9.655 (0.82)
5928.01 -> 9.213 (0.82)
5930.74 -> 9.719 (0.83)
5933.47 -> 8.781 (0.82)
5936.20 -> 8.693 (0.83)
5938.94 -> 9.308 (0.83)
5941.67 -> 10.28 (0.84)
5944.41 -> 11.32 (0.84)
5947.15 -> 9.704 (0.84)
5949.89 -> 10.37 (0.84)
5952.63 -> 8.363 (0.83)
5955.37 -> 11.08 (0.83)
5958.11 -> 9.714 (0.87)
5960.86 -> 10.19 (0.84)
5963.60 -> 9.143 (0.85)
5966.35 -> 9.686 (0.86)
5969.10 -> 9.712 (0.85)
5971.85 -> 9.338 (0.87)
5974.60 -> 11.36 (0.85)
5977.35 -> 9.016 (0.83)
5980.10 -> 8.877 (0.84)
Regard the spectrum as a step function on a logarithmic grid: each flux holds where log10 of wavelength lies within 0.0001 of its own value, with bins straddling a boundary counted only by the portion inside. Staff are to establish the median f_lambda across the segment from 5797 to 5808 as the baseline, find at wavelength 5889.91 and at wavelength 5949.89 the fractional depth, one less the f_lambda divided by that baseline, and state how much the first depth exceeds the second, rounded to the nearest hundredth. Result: 0.43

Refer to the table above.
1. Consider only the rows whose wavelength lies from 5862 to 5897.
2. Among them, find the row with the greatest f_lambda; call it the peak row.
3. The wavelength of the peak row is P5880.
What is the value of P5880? 5879.07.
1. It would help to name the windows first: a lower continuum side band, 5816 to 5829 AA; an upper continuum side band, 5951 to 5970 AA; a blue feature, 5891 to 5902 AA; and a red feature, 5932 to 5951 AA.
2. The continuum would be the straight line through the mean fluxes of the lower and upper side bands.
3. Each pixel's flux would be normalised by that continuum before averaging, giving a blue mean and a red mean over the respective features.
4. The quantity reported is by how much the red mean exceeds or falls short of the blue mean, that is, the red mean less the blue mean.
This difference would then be 0.17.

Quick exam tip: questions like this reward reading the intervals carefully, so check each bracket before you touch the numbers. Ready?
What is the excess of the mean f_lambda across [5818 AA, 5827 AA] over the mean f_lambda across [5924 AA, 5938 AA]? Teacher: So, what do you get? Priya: 0.44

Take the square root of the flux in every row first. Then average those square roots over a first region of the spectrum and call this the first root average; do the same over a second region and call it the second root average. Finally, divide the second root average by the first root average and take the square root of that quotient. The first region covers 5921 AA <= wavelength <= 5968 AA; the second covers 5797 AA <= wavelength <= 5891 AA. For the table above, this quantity 1.00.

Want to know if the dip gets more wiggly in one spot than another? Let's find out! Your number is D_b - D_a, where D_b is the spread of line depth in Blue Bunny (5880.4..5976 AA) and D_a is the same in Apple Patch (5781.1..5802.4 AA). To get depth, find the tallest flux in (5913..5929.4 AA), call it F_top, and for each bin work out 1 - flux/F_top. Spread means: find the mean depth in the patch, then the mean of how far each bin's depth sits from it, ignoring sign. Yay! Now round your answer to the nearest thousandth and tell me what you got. 0.015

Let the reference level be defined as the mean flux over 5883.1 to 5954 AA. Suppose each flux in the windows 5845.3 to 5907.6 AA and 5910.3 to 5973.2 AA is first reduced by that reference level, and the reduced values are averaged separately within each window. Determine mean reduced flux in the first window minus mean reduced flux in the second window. -0.41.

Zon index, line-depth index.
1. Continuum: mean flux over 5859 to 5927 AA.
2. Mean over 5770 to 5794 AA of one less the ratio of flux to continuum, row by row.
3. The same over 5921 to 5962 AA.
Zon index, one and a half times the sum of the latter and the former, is -0.12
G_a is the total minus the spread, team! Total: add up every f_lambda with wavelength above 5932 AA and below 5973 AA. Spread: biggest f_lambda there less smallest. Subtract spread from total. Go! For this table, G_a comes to 143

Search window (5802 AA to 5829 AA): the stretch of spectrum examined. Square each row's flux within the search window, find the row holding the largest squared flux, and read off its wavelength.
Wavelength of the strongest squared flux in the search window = 5811.77 AA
